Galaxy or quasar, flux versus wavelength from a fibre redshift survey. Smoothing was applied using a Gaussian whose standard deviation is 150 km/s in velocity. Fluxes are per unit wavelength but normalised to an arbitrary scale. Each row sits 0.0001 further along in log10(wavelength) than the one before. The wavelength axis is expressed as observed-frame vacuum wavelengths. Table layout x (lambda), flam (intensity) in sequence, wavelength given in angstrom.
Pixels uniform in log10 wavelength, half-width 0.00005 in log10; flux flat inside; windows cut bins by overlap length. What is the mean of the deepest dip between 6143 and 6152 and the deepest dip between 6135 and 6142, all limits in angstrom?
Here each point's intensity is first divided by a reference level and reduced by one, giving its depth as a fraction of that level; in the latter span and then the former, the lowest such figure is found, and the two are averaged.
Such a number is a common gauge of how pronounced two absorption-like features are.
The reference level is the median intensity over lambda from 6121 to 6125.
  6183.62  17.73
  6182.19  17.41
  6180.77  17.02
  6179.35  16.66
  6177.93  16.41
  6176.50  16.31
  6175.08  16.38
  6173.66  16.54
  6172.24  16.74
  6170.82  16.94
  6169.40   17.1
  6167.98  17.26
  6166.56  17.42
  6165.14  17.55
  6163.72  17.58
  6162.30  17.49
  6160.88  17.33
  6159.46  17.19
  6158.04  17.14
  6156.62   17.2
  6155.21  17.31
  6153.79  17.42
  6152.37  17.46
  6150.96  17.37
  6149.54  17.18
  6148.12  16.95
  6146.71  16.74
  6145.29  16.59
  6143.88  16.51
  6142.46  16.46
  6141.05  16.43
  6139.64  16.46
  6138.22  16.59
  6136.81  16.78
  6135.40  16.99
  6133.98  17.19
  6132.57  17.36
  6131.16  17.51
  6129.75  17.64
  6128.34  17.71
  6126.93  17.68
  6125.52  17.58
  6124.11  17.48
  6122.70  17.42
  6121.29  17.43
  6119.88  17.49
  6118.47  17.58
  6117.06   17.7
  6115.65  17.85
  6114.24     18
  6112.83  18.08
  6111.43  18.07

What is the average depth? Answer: -0.06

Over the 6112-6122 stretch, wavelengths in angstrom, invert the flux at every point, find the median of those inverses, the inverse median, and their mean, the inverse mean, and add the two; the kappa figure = 0.1129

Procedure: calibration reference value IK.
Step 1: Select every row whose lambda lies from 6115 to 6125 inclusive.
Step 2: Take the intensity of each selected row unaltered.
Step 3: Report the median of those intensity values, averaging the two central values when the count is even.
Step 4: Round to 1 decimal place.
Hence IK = 17.5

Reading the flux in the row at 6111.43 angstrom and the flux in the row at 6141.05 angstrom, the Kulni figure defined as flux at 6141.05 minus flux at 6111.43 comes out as -1.6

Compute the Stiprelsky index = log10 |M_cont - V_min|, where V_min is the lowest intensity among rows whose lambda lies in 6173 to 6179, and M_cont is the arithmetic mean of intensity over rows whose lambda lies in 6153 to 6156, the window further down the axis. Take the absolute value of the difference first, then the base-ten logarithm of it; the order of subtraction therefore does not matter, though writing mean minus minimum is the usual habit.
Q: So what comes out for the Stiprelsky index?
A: 0.0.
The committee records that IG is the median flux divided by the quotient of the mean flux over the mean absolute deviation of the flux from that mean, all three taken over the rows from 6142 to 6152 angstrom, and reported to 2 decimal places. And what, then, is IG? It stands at 0.29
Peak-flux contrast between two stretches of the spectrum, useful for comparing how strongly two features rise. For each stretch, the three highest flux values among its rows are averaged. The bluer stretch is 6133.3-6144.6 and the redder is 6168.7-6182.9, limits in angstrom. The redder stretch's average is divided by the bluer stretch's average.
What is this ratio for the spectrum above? 1.011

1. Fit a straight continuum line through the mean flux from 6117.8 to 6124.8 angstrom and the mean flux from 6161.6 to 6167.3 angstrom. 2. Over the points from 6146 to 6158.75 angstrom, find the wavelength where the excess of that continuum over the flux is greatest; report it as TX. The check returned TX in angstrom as 6146.71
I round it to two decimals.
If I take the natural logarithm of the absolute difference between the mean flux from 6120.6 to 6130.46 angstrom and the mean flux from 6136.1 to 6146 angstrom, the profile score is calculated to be 0.02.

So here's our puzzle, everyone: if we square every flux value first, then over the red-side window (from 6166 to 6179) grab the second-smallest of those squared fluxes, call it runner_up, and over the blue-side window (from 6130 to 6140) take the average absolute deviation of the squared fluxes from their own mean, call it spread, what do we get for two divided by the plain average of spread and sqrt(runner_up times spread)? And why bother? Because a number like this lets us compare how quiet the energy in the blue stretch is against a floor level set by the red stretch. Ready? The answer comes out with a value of 0.062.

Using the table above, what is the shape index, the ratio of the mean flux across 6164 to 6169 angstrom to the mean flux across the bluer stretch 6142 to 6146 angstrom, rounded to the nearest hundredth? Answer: 1.05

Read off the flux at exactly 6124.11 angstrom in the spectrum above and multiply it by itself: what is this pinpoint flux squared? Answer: 306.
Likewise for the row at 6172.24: 280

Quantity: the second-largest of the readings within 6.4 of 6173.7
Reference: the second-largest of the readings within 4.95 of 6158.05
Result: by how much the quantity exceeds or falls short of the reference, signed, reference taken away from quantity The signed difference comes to -0.3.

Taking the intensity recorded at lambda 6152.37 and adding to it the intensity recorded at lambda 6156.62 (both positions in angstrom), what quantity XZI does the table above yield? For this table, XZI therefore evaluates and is 34.7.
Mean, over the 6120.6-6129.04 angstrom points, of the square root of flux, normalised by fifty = 0.0838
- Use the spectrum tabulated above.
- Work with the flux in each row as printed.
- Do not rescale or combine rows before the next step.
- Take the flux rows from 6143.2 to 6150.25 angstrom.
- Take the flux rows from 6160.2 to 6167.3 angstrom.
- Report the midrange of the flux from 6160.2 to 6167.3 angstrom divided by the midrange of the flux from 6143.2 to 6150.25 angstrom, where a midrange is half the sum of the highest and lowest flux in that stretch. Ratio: 1.04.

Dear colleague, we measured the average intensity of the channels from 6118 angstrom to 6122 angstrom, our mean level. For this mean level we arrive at 17.5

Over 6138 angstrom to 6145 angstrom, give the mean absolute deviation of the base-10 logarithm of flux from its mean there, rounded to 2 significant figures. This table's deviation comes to 0.0013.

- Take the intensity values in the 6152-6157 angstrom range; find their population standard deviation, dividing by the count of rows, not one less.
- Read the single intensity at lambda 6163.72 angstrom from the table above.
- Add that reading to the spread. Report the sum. 17.7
